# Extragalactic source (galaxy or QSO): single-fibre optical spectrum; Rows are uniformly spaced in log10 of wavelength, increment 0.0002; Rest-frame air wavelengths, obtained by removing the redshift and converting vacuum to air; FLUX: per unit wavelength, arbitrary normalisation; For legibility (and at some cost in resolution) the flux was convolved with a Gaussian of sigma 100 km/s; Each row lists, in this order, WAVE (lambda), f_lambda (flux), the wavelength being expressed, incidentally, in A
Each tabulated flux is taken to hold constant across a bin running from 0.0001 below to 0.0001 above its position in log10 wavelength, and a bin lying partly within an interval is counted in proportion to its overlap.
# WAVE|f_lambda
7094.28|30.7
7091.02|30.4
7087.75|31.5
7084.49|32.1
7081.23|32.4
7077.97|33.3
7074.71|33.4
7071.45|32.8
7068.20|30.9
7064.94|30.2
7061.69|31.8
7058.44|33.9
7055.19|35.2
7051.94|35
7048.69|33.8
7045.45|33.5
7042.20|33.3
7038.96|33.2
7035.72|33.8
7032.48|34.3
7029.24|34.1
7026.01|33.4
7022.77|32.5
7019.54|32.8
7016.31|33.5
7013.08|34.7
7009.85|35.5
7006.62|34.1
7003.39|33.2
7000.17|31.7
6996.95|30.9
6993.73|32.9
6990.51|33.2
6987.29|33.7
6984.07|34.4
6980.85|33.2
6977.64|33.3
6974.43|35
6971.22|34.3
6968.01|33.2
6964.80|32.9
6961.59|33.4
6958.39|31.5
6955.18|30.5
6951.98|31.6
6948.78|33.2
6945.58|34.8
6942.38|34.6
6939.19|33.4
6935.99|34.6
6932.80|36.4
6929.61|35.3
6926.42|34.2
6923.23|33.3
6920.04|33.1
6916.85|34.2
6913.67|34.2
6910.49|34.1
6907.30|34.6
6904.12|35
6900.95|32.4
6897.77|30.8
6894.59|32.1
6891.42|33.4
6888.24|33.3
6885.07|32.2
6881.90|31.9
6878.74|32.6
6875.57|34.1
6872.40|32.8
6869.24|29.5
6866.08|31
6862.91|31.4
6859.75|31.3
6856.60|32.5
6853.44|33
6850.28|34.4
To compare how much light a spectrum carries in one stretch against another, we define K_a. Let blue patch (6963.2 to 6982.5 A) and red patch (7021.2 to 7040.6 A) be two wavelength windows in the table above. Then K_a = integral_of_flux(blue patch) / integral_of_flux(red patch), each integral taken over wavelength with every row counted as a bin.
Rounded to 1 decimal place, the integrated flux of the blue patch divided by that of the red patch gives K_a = 1.0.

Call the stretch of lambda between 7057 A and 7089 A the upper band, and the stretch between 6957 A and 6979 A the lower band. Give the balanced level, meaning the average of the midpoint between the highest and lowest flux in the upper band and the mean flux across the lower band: 32.7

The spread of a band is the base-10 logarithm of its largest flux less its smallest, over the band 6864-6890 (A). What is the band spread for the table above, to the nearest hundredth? 0.66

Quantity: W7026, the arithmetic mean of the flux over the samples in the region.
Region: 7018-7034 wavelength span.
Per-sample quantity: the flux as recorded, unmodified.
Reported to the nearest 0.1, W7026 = 33.4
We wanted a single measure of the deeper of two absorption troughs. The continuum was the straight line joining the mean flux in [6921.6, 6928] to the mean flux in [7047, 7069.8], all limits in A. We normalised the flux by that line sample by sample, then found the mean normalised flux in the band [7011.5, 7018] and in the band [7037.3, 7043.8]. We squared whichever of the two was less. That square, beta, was 1.01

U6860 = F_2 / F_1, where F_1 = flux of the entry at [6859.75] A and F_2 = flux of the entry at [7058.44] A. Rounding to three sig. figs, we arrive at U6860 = 1.08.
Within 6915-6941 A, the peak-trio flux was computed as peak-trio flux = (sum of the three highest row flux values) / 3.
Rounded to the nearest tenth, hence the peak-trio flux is 35.4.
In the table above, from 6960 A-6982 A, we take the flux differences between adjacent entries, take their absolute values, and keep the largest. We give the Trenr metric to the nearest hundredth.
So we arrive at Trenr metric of 1.70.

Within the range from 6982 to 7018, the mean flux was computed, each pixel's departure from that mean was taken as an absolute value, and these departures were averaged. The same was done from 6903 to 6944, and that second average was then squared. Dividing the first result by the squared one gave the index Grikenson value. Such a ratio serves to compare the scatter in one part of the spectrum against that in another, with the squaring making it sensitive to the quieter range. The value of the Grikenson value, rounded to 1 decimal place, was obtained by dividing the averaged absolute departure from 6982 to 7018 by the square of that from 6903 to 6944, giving 2.3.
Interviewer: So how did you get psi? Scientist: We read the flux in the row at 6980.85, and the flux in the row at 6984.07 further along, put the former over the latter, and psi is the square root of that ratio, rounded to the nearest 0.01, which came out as 0.98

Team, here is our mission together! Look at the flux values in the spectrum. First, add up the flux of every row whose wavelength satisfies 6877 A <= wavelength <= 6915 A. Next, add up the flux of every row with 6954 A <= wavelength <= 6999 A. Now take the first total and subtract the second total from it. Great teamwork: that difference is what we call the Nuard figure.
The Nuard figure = -66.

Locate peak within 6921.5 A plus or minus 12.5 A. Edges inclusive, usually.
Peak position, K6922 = 6932.80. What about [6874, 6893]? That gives 6875.57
